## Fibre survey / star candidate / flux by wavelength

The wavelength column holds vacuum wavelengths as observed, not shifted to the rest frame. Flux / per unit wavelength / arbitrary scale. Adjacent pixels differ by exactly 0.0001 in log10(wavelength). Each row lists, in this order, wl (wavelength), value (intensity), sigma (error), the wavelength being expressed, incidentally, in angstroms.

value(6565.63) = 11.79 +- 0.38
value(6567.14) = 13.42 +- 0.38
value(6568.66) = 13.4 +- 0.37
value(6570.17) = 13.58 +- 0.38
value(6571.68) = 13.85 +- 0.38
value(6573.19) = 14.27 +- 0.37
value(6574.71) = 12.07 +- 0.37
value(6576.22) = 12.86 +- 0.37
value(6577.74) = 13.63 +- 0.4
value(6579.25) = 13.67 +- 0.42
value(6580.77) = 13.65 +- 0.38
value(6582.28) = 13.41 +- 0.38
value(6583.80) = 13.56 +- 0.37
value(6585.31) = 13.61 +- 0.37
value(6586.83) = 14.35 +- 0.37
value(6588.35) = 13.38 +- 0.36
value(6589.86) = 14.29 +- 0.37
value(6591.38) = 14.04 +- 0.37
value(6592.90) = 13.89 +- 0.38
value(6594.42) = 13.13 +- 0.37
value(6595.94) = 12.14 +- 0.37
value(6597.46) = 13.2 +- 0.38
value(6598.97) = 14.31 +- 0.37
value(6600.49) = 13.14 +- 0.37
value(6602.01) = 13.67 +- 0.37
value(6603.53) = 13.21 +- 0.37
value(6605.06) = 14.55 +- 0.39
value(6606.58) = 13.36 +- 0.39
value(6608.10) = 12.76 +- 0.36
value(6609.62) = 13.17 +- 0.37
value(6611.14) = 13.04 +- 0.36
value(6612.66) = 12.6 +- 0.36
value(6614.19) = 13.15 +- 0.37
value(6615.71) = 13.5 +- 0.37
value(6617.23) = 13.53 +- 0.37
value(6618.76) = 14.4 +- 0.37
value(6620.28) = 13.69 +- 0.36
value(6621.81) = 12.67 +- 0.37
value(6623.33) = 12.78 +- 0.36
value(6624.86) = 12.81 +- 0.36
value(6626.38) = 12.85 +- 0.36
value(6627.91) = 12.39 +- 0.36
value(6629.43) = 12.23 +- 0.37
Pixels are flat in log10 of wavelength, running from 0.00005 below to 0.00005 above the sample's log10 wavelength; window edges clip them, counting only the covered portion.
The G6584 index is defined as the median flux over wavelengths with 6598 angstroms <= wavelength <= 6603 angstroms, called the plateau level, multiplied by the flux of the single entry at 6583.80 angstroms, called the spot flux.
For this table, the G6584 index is 185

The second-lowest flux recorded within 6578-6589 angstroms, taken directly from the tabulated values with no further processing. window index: 13.41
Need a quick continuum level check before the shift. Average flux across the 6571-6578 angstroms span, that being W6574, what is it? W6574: 13.3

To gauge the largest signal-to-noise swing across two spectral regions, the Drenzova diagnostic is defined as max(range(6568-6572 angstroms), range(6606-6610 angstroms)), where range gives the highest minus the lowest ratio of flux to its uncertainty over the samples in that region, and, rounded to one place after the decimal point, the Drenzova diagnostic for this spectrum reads 1.3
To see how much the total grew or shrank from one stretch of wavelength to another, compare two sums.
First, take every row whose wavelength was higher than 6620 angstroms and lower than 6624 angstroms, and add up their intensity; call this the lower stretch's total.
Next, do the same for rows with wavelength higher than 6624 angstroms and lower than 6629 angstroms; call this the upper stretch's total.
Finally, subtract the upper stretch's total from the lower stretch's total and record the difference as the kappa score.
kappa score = 1.1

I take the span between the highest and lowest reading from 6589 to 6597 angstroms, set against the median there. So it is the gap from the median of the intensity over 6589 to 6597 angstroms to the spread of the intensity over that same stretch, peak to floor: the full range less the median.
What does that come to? -11.7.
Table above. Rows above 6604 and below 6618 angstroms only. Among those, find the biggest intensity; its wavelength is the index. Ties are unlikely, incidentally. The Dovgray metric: 6605.06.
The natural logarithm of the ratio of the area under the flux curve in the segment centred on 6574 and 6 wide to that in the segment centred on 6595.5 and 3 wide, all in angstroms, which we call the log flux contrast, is 0.7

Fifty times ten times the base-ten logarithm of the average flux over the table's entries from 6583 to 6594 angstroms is 571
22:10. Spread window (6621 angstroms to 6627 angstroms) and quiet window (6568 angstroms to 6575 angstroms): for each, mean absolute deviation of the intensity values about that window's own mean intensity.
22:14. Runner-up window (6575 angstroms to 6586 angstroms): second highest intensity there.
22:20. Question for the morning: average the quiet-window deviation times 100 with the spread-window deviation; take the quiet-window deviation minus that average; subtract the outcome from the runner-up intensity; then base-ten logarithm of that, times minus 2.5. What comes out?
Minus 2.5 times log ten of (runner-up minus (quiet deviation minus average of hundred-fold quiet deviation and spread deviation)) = -4.03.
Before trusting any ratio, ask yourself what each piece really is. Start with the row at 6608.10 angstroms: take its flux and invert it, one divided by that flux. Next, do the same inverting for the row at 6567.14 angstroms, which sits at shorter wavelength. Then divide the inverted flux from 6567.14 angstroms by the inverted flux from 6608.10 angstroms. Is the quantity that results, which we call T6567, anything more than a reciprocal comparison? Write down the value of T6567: 0.95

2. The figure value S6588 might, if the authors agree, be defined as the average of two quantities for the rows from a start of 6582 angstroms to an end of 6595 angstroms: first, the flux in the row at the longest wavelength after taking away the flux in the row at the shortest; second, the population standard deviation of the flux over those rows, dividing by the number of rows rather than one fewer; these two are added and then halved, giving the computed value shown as 0.1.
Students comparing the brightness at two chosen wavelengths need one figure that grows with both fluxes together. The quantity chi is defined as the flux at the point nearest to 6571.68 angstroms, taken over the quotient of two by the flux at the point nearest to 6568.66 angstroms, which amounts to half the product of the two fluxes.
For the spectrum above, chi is 93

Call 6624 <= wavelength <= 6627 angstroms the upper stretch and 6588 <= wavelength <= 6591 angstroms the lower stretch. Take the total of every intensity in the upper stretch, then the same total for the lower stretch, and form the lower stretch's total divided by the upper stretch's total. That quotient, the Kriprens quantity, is 1.1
